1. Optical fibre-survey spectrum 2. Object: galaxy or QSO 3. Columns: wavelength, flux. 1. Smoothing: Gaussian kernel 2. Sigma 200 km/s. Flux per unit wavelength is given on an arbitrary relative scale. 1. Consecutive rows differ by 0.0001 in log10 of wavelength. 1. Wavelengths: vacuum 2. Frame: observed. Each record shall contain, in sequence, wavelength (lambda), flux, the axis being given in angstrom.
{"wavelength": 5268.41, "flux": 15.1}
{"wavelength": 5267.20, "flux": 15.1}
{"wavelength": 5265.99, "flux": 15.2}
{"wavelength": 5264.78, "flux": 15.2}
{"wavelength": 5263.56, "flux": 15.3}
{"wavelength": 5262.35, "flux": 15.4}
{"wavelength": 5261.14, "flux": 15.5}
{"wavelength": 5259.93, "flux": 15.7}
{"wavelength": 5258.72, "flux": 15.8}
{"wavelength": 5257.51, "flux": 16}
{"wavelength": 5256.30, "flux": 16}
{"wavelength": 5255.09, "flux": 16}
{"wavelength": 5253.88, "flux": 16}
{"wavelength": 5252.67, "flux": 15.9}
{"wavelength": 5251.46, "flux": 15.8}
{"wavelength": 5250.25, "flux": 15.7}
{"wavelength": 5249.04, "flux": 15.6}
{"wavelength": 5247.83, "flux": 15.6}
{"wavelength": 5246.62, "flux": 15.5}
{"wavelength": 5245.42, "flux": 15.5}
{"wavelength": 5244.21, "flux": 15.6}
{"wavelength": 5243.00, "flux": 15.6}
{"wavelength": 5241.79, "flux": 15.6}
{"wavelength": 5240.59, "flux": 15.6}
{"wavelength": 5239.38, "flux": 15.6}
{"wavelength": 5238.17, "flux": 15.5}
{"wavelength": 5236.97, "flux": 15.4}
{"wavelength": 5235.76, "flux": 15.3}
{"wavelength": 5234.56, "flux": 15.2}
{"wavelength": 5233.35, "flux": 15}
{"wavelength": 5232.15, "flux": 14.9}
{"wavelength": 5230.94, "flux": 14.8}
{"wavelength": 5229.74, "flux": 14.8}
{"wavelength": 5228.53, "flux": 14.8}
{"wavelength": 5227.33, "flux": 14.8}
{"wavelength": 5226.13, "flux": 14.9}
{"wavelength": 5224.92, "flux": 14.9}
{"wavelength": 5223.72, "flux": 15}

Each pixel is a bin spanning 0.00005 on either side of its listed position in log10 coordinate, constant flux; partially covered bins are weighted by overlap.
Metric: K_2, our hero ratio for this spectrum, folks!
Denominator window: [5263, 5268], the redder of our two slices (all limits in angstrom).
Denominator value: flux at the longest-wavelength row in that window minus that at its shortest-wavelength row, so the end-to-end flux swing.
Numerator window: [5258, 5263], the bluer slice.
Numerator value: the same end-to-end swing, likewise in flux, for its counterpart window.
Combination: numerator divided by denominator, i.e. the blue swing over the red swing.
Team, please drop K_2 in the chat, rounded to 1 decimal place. 2.0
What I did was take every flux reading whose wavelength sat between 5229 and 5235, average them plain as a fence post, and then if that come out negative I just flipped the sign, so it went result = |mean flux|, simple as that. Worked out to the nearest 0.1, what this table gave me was 14.9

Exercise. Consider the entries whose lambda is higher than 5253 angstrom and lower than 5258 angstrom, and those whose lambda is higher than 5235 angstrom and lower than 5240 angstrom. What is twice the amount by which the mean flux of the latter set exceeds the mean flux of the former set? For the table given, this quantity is -1.1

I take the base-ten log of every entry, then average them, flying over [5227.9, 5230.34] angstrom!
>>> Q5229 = 1.17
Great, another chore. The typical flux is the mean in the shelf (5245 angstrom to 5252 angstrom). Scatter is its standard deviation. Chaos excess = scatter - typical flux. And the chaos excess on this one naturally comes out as -15.5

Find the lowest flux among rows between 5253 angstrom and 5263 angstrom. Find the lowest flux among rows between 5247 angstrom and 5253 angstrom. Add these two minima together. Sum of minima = 31.0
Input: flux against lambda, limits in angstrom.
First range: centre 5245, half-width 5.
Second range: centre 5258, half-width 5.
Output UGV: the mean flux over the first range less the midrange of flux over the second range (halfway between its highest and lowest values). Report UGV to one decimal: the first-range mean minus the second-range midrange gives -0.1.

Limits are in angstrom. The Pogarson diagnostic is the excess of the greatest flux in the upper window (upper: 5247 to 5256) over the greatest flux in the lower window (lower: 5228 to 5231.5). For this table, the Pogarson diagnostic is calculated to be 1.2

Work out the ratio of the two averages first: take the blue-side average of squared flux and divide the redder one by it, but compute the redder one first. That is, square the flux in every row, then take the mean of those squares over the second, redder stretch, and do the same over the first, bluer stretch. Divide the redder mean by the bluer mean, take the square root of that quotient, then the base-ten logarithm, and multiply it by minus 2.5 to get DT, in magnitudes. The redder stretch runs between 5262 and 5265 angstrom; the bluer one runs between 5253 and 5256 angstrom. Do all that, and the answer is 0.049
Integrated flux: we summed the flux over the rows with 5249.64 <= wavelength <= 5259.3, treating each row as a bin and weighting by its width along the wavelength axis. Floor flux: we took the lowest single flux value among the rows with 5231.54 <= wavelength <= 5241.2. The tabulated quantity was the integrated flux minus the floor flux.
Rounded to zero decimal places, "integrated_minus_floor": 139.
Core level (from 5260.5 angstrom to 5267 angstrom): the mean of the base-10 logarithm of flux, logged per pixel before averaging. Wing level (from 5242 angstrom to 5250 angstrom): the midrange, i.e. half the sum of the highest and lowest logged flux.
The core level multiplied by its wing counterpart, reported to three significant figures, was 1.41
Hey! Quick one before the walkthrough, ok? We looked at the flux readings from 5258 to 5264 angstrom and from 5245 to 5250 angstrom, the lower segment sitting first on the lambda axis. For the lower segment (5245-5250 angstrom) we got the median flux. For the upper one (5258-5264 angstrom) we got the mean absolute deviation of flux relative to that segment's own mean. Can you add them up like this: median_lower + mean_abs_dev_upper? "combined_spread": 15.7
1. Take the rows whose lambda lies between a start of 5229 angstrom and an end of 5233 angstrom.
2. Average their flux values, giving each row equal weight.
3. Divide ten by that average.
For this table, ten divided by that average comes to 0.67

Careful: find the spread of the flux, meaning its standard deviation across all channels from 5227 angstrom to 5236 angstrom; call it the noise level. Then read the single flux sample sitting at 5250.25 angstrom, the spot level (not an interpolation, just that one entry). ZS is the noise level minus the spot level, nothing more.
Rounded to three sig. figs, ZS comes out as -15.5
